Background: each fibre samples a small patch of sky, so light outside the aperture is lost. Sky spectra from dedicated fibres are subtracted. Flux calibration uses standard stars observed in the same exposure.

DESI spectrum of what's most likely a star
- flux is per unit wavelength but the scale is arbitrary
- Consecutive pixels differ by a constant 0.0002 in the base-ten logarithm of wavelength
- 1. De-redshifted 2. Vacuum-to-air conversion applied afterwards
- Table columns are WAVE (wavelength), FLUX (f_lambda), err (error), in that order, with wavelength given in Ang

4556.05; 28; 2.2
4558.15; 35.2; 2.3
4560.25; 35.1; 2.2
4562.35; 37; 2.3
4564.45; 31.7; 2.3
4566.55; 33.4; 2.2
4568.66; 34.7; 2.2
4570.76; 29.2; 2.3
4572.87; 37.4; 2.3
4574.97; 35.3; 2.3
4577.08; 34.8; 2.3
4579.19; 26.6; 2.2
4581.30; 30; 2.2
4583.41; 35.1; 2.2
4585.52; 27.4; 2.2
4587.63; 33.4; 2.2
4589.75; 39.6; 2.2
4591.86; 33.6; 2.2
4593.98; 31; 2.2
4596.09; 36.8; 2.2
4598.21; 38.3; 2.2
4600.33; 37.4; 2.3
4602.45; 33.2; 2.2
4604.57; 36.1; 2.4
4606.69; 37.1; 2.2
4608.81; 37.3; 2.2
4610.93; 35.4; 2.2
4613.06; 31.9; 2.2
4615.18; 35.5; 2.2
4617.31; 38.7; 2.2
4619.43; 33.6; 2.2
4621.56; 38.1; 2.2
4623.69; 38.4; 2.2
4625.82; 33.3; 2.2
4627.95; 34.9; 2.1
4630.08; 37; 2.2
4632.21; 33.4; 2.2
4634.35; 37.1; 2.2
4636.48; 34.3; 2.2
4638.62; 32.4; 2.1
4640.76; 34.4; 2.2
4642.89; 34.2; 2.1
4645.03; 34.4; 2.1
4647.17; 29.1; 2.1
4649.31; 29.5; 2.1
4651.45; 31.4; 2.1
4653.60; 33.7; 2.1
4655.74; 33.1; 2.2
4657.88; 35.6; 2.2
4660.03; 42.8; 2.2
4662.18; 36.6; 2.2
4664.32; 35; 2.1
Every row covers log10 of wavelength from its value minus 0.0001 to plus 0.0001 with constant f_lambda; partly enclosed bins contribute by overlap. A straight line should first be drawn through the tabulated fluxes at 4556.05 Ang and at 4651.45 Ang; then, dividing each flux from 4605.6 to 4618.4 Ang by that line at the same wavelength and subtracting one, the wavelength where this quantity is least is 4613.06 Ang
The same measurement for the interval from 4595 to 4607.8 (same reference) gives 4602.45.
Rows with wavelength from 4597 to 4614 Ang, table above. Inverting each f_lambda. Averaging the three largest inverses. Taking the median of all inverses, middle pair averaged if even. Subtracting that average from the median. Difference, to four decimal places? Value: -0.0026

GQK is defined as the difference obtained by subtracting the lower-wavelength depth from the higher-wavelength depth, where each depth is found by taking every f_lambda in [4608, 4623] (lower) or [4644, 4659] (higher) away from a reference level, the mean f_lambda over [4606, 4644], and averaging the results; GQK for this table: 3.4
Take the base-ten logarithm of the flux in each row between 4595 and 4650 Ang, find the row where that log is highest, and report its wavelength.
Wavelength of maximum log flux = 4617.31 Ang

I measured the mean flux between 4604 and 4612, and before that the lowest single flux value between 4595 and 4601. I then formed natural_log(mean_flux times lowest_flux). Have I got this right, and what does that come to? 7.20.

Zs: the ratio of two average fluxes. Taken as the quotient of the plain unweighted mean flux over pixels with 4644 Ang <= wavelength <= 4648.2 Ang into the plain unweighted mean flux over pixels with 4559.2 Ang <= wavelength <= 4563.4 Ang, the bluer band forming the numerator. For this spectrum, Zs 1.14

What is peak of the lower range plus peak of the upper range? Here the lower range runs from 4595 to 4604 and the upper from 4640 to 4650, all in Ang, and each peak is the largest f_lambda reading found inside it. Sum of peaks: 72.7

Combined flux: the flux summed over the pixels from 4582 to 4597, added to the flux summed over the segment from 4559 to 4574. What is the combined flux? 475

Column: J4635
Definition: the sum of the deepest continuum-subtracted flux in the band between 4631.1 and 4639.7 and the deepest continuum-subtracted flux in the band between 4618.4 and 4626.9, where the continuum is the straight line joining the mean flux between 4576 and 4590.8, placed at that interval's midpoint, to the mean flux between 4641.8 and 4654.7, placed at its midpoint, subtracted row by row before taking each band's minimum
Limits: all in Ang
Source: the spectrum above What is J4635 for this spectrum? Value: 1.4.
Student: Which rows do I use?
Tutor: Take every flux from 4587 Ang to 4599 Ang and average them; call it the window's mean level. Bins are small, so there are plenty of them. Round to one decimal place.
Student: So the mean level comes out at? 35.4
